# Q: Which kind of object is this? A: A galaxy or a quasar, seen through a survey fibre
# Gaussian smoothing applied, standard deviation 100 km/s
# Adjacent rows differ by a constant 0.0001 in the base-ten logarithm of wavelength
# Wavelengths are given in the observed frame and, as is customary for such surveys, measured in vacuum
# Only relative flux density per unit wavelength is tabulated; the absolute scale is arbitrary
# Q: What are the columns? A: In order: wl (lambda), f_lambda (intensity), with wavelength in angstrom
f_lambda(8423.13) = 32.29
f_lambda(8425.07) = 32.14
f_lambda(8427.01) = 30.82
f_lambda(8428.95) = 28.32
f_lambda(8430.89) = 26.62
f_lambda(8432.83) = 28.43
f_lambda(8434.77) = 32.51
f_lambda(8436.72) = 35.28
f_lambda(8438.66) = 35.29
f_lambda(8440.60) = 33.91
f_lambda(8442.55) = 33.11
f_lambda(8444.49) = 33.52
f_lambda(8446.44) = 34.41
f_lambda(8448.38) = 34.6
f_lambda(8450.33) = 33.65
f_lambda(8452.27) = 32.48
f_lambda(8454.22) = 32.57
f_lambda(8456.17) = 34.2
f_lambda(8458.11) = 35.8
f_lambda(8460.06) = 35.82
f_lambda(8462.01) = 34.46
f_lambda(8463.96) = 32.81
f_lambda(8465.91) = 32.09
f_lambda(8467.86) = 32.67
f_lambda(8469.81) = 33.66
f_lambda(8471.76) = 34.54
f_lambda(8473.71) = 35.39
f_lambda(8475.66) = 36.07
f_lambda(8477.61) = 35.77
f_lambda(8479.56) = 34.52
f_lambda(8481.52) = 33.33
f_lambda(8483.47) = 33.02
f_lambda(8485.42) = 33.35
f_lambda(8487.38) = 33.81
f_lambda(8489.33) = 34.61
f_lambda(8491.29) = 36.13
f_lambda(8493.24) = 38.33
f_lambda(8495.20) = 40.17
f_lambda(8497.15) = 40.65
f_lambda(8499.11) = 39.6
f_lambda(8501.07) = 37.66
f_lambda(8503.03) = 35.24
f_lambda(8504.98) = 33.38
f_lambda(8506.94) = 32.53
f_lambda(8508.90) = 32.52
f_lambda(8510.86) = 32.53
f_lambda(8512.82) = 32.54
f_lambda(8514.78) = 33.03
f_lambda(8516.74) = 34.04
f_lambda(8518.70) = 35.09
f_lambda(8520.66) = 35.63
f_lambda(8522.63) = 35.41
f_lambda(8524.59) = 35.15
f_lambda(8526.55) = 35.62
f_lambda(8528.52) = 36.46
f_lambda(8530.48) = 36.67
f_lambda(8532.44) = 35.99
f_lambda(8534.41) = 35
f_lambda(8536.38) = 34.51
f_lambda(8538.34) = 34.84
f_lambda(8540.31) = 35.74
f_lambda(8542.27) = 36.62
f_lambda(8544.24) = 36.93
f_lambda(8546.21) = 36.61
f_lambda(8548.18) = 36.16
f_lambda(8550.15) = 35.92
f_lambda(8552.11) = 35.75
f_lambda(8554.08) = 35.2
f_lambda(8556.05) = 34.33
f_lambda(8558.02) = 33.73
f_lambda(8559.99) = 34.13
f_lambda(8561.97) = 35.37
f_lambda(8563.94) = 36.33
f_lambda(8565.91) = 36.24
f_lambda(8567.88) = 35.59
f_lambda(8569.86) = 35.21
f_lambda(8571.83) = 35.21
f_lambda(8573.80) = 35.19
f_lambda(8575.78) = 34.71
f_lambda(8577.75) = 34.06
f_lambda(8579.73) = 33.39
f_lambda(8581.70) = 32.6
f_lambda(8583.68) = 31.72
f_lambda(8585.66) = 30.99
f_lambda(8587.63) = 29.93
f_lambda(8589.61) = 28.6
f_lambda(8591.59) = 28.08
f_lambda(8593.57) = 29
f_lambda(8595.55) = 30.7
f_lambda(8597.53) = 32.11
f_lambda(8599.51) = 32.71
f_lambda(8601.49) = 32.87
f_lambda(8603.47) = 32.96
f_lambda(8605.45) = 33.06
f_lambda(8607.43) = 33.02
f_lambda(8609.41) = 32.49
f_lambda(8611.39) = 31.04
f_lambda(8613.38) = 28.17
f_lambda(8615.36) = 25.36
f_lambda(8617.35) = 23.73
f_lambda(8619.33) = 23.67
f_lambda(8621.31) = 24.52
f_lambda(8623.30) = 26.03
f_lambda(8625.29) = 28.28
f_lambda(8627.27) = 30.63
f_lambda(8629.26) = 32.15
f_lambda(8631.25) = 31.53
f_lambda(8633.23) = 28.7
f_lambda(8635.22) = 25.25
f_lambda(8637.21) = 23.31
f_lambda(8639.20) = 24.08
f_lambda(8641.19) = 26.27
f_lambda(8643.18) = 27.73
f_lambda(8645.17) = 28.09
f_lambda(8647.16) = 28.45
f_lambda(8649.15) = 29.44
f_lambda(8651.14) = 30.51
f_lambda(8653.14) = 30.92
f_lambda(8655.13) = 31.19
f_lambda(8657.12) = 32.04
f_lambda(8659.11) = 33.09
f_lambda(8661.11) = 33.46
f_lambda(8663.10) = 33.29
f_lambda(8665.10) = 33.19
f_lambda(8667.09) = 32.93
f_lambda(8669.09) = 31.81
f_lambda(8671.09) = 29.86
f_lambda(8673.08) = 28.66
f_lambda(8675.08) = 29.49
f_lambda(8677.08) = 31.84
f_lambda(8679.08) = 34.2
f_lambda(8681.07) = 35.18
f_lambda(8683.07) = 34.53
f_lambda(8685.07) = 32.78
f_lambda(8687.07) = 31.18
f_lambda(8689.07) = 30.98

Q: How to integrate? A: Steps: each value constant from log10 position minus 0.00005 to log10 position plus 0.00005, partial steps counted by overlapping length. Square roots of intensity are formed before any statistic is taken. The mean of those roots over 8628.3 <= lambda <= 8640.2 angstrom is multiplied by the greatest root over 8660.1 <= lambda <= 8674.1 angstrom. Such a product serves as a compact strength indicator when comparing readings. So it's 30.3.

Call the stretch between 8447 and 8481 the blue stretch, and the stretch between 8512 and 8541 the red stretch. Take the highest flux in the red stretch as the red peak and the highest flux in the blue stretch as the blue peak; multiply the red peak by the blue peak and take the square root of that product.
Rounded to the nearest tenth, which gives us 36.4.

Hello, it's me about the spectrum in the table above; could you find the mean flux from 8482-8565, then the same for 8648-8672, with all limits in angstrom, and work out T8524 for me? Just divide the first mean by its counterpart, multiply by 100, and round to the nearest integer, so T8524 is 111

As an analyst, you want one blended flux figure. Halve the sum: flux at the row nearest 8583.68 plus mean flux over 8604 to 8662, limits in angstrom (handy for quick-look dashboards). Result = 30.3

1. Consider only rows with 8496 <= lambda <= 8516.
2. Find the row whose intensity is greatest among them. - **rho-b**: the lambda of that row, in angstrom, 8497.15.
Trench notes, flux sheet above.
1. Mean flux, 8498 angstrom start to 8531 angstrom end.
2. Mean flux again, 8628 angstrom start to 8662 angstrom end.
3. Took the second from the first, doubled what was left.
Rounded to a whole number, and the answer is 11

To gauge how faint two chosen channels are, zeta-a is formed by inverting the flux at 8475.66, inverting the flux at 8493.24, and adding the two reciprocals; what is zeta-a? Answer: 0.0538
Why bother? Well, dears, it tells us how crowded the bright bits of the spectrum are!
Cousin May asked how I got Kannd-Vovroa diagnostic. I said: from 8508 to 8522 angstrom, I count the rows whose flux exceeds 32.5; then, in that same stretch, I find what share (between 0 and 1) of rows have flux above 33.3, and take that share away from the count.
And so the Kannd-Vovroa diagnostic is 6.6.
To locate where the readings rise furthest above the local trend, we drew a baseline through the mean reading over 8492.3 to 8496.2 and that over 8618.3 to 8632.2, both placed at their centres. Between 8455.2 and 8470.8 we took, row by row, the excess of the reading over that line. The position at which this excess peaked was 8460.06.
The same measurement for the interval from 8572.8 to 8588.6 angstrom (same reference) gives 8573.80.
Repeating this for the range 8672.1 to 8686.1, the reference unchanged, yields 8681.07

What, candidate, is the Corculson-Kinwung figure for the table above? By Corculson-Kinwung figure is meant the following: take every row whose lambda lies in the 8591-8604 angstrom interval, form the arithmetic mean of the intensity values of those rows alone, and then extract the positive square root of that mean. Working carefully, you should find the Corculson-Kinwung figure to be 5.59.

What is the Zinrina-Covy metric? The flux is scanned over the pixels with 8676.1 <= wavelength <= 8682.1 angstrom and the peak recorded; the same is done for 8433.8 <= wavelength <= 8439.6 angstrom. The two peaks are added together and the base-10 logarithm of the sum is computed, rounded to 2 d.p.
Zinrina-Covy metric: 1.85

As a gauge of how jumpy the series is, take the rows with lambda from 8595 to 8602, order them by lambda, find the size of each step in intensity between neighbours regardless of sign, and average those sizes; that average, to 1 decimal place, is 0.7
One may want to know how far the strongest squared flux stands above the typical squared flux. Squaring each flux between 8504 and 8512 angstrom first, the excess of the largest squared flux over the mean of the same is 42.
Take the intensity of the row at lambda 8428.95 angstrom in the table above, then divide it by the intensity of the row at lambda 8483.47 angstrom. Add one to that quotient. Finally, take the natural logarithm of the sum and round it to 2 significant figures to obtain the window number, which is 0.62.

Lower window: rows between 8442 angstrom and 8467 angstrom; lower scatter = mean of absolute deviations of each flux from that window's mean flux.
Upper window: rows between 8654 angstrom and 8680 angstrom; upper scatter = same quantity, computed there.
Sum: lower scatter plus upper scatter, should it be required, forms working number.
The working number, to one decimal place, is 2.3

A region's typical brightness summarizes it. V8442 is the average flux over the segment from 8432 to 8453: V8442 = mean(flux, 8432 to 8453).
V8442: 33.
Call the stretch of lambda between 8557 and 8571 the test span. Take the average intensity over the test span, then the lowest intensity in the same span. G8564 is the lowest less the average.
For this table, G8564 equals -1.5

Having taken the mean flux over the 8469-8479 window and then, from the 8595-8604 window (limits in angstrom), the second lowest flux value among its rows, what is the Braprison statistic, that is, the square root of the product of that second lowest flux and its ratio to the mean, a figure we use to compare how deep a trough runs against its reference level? 5.4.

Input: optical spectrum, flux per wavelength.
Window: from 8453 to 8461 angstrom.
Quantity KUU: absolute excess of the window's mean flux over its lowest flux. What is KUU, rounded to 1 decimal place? 2.0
